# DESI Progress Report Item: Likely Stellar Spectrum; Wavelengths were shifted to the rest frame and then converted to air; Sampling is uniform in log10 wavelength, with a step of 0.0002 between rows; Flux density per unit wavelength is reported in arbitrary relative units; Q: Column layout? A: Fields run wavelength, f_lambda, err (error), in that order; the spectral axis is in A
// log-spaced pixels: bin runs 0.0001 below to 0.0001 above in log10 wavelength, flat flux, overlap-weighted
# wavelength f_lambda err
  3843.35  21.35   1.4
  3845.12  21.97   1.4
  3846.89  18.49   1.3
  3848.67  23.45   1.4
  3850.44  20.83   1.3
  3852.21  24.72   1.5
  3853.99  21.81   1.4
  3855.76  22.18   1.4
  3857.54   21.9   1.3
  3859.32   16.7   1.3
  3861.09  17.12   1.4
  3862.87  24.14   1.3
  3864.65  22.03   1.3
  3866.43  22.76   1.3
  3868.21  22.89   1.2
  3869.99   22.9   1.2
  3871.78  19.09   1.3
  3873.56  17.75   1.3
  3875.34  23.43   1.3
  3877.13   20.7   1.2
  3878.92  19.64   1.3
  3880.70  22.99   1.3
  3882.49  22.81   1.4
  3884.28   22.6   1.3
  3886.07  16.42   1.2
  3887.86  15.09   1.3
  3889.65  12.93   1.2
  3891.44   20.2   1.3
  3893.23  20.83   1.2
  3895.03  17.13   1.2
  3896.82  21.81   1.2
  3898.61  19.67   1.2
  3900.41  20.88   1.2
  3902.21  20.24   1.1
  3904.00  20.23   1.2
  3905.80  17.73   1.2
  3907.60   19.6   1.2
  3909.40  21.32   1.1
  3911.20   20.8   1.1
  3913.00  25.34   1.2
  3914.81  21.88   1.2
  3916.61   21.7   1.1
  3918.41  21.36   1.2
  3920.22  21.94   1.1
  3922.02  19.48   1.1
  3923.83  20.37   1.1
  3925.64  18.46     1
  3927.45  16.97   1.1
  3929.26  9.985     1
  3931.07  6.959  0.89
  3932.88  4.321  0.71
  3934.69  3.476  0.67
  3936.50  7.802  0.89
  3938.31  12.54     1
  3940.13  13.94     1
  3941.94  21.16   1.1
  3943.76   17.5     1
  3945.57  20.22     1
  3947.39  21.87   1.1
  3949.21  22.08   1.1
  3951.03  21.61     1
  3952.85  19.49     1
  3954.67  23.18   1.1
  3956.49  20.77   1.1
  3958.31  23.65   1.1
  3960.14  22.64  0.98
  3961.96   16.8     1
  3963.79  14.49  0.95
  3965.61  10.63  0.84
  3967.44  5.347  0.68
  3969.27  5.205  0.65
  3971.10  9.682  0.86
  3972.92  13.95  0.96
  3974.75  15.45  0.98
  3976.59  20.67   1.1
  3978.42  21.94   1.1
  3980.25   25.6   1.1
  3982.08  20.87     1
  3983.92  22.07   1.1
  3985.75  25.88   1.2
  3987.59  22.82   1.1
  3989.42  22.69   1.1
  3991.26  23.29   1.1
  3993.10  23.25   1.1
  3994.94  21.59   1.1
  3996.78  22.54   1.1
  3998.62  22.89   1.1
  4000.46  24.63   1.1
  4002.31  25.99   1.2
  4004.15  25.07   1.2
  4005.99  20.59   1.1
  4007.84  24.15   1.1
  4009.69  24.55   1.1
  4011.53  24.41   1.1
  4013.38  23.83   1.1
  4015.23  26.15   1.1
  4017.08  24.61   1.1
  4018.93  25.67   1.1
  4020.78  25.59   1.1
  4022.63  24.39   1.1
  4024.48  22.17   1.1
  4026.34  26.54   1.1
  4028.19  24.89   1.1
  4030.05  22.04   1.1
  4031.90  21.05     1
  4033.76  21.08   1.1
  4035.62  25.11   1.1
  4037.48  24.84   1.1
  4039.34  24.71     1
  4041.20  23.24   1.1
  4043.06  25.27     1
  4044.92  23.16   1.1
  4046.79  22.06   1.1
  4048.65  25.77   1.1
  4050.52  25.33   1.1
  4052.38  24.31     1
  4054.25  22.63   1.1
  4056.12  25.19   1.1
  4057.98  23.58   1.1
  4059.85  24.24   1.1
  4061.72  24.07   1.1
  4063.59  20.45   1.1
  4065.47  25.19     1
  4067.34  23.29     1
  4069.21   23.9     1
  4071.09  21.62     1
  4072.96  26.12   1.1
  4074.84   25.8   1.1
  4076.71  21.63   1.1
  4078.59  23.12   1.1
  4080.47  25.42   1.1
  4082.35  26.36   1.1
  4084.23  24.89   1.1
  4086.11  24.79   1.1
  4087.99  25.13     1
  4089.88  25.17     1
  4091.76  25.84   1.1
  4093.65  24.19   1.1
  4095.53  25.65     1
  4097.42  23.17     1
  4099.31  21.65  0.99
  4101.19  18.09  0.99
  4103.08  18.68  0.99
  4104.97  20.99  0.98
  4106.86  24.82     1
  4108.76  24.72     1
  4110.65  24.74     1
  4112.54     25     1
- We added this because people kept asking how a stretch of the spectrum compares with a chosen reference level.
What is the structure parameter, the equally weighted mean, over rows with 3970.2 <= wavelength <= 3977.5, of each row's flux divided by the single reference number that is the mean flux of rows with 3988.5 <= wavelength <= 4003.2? 0.640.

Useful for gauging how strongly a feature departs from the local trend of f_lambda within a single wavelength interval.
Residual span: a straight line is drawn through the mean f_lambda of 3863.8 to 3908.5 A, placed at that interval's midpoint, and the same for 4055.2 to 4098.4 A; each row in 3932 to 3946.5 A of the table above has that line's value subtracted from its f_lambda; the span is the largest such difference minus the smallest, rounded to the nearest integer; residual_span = 18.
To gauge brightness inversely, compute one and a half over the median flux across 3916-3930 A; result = 0.075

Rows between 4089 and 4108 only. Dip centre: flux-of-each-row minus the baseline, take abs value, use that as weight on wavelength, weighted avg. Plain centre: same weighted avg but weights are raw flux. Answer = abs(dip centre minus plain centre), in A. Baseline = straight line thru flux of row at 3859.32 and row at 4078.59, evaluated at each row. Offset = 1.6 A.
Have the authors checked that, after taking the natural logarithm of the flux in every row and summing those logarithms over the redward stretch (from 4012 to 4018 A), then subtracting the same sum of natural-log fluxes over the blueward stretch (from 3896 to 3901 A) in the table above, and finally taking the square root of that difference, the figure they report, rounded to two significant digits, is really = 0.73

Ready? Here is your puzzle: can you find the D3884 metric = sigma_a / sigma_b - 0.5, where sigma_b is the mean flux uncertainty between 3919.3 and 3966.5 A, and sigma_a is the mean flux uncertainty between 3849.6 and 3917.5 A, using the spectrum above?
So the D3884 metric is 0.76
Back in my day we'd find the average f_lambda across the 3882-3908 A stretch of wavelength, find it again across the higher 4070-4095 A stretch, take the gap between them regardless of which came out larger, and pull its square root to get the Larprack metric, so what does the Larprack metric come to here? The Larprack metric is 2.3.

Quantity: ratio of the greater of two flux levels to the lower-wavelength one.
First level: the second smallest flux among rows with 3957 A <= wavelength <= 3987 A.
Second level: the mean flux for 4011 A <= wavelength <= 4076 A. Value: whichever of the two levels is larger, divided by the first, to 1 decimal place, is 4.5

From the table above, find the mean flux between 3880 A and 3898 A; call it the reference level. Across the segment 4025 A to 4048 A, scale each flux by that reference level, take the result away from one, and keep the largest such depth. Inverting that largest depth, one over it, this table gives -11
